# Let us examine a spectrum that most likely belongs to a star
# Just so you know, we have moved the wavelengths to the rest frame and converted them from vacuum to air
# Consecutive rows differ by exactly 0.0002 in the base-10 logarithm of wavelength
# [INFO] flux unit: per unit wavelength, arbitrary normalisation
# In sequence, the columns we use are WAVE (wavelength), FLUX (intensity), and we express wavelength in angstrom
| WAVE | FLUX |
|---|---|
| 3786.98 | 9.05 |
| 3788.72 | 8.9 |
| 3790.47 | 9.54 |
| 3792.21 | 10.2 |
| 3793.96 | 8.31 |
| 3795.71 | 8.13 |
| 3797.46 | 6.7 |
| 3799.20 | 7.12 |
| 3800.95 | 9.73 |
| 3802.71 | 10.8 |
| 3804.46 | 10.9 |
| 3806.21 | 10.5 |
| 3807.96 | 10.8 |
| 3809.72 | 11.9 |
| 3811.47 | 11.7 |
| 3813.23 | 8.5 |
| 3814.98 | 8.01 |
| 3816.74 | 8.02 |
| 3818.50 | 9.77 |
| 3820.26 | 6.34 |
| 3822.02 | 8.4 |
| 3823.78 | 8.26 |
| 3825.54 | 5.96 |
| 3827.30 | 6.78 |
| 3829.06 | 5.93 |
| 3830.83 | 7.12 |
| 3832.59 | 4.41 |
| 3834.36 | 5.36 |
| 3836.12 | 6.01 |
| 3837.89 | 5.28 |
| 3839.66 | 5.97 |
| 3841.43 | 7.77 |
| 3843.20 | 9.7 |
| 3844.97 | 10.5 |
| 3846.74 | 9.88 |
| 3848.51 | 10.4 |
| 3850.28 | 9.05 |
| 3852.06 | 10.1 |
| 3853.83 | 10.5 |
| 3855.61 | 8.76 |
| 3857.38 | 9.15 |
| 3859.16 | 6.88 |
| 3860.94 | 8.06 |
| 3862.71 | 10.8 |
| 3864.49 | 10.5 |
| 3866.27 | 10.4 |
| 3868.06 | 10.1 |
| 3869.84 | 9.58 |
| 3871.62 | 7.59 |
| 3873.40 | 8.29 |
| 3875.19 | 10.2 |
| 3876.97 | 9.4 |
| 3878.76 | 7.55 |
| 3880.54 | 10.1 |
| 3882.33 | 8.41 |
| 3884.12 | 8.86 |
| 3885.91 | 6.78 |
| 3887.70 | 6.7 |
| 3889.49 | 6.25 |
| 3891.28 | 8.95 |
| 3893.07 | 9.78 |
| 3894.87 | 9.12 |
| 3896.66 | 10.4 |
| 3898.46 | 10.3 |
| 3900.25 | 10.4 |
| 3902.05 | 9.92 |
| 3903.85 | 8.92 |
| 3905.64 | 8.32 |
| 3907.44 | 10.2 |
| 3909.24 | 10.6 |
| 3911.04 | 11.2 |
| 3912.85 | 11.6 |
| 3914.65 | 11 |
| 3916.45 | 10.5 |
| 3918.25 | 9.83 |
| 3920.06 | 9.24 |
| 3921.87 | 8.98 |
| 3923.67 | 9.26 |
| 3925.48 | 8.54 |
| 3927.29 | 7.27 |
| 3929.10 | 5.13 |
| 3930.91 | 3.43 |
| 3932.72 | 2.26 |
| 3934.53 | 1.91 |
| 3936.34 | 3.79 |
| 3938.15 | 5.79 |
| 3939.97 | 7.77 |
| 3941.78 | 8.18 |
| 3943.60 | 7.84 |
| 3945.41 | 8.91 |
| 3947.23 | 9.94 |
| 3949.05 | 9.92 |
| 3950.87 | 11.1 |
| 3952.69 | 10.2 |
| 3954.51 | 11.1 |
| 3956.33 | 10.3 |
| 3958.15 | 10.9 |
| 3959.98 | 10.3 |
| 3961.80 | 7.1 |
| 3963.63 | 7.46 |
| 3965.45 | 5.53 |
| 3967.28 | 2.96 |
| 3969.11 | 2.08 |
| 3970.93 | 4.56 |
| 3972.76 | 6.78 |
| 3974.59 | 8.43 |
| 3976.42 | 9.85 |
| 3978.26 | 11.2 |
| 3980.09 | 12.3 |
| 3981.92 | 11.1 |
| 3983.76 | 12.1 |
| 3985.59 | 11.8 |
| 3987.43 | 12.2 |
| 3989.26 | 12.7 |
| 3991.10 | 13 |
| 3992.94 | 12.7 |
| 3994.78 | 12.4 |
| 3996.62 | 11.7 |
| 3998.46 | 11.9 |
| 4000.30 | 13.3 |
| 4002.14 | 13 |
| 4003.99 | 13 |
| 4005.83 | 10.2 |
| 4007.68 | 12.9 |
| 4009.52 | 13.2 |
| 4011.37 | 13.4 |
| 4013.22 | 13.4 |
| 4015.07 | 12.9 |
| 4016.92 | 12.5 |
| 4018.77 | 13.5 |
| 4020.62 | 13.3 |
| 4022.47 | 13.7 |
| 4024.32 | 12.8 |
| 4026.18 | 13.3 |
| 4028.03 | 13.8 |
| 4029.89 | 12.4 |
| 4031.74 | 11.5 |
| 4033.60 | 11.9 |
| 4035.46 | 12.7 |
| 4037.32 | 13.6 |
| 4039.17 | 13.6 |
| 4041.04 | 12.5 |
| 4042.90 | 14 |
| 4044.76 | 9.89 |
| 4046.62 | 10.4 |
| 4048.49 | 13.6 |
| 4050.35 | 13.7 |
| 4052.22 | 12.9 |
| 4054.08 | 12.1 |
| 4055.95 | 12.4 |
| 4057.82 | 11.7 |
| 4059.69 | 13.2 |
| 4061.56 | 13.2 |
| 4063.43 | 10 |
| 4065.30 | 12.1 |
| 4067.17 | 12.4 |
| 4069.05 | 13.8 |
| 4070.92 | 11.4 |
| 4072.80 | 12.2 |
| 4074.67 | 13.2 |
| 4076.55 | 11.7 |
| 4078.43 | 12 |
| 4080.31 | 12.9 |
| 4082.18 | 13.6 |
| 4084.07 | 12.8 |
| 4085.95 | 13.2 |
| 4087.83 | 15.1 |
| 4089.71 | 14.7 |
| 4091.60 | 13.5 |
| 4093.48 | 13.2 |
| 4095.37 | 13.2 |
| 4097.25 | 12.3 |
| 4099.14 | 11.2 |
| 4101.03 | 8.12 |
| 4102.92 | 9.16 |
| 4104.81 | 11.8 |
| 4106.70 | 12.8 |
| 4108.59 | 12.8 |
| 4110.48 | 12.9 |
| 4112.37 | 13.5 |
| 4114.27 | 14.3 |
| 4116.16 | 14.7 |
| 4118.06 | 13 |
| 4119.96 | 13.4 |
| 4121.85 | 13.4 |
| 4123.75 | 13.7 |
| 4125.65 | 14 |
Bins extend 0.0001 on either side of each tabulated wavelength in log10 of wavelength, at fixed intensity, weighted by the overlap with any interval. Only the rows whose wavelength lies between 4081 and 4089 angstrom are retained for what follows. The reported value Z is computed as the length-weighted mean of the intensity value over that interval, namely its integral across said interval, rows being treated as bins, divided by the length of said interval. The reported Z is 14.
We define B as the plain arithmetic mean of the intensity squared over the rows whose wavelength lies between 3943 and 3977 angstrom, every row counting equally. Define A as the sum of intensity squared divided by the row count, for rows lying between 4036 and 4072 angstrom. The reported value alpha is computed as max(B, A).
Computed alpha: 156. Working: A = 156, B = 74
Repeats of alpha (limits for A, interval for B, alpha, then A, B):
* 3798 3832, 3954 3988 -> 88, 80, 88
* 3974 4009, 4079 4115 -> 164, 143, 164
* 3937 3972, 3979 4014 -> 155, 71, 155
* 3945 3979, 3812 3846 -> 77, 77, 56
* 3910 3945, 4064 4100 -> 167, 66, 167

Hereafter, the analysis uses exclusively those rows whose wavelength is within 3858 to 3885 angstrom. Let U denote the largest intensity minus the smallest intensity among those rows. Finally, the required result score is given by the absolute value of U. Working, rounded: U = 3.9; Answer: 3.9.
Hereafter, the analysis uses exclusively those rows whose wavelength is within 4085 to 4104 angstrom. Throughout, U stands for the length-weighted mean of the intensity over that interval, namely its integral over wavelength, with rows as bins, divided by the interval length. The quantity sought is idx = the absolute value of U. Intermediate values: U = 12.4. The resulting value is 12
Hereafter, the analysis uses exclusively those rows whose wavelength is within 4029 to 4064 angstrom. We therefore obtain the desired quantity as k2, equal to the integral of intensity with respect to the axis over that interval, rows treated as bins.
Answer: 434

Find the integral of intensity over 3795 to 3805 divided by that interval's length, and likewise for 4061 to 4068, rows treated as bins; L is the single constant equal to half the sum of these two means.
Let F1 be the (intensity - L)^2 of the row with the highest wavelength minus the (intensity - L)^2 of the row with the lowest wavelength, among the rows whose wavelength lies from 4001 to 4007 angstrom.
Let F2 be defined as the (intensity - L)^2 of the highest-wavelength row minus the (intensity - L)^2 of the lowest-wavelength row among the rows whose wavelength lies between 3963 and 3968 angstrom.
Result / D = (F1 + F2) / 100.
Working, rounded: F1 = -7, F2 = 46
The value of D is 0.39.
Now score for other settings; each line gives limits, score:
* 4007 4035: 2.3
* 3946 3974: 9.0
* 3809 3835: 7.5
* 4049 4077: 3.8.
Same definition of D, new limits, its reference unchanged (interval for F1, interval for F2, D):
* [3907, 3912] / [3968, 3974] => -0.55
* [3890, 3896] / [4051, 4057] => -0.03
